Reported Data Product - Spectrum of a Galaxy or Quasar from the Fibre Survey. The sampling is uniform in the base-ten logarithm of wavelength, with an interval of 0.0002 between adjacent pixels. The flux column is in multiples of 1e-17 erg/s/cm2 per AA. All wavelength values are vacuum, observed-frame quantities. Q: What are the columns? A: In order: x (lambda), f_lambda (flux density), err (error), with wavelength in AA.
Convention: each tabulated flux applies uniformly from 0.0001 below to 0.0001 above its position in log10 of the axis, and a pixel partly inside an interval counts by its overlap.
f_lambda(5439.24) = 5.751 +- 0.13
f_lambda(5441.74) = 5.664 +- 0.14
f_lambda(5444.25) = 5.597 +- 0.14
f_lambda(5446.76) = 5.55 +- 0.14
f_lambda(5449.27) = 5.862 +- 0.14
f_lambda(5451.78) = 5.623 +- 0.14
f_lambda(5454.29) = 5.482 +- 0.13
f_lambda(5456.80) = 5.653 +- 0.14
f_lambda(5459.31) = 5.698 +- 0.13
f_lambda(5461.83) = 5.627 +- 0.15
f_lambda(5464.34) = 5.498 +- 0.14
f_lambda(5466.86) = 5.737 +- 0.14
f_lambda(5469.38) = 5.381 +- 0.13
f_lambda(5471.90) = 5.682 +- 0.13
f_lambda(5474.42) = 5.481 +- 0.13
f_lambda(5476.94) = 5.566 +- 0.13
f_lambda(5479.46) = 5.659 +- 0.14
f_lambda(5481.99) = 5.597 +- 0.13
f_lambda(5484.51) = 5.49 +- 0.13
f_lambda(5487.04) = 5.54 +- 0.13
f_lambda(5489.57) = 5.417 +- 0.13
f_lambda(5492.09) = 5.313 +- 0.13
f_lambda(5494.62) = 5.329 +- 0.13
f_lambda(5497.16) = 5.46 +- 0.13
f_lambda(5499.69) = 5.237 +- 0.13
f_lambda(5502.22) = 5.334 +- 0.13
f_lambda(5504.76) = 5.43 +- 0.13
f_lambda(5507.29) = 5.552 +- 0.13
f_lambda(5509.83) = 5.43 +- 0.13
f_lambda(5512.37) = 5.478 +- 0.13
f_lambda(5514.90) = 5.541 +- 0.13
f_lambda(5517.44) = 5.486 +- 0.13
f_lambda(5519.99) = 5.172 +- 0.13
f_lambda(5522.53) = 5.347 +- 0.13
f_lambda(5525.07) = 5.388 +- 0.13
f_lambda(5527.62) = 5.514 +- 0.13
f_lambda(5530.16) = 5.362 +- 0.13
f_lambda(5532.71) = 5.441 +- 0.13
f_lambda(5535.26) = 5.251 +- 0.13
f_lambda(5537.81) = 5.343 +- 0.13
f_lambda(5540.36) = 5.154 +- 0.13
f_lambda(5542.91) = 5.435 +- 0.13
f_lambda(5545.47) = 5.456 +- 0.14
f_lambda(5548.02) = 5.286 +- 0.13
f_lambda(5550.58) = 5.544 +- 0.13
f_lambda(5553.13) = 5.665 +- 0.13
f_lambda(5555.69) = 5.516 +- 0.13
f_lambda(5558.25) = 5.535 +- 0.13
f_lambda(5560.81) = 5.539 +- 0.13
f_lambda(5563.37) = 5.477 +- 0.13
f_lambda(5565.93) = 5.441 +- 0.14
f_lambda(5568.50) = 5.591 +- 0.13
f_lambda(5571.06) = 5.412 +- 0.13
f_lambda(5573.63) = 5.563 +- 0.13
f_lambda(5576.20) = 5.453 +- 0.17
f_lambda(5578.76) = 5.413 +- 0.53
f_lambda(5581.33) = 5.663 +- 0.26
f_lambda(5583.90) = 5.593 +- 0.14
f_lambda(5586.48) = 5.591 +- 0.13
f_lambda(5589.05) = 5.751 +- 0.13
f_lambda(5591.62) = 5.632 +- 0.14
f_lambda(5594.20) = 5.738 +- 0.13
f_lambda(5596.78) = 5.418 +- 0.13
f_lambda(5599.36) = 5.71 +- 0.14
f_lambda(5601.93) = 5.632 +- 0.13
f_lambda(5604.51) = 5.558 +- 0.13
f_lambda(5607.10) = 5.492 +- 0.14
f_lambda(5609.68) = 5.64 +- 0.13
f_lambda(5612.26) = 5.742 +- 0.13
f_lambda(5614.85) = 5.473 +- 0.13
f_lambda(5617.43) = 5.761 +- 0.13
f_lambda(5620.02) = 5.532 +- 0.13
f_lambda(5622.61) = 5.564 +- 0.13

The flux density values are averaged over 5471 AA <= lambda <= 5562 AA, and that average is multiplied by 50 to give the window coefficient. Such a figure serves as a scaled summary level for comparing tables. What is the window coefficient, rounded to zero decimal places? 272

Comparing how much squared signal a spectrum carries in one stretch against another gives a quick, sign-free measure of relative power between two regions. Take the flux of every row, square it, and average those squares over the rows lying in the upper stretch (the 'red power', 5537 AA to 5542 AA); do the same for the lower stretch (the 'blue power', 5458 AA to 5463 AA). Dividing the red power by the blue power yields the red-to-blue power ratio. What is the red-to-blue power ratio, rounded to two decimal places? 0.86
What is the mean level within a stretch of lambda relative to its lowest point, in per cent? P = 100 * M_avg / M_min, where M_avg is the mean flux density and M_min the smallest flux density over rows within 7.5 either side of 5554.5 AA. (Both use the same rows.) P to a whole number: 104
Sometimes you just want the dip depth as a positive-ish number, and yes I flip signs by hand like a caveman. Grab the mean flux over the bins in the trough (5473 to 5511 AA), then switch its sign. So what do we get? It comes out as -5.46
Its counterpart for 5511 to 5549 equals -5.38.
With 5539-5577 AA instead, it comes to -5.47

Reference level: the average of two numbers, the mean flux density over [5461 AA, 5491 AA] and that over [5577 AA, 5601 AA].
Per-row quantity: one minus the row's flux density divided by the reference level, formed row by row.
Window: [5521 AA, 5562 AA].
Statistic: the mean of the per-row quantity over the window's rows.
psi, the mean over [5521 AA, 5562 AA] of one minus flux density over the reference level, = 0.029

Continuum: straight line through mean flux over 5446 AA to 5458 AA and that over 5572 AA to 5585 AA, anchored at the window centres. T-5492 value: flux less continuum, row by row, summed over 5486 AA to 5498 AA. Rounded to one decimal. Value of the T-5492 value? -1.0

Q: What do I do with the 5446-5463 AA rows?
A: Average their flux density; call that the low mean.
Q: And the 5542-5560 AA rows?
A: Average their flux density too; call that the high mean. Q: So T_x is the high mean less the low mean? -0.15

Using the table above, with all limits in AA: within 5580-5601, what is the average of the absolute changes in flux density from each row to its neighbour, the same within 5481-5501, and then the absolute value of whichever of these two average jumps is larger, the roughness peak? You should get 0.153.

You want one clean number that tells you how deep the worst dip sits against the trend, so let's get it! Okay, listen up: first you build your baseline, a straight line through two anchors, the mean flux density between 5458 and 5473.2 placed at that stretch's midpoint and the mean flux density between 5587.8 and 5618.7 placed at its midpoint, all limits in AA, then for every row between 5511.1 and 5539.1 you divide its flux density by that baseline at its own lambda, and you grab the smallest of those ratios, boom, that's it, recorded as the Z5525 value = 0.921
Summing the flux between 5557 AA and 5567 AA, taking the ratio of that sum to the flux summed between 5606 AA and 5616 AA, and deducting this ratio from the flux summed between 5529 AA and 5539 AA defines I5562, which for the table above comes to 20.4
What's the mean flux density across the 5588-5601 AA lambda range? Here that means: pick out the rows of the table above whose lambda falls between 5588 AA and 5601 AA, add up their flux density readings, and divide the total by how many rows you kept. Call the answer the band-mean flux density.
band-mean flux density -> 5.65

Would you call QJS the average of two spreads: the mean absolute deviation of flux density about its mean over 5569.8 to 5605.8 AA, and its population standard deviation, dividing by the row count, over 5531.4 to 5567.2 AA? 0.113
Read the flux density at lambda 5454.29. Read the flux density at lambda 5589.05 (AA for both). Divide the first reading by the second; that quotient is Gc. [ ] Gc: 0.95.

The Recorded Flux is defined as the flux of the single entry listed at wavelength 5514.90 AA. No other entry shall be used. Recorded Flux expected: 5.541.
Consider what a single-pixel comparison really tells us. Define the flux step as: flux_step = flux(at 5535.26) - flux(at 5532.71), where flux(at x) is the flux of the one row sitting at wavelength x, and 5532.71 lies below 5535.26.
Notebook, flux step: -0.19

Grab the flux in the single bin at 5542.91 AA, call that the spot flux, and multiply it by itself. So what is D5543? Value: 29.5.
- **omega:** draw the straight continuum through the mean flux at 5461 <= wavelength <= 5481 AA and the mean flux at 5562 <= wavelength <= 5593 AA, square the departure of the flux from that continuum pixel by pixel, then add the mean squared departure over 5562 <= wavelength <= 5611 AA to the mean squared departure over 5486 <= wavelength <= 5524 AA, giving 0.052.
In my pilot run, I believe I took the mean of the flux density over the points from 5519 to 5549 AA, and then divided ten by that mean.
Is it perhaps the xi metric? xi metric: 1.87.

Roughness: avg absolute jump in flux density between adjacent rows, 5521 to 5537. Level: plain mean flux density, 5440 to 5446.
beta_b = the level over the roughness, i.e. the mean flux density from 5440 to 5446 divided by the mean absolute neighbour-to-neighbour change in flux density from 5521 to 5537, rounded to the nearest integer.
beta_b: 48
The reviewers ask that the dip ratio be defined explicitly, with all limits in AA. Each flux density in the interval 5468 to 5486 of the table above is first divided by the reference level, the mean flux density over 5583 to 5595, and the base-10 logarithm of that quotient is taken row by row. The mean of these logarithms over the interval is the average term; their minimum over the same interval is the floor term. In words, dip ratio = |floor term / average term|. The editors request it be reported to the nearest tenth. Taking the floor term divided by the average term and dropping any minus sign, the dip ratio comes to 2.6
